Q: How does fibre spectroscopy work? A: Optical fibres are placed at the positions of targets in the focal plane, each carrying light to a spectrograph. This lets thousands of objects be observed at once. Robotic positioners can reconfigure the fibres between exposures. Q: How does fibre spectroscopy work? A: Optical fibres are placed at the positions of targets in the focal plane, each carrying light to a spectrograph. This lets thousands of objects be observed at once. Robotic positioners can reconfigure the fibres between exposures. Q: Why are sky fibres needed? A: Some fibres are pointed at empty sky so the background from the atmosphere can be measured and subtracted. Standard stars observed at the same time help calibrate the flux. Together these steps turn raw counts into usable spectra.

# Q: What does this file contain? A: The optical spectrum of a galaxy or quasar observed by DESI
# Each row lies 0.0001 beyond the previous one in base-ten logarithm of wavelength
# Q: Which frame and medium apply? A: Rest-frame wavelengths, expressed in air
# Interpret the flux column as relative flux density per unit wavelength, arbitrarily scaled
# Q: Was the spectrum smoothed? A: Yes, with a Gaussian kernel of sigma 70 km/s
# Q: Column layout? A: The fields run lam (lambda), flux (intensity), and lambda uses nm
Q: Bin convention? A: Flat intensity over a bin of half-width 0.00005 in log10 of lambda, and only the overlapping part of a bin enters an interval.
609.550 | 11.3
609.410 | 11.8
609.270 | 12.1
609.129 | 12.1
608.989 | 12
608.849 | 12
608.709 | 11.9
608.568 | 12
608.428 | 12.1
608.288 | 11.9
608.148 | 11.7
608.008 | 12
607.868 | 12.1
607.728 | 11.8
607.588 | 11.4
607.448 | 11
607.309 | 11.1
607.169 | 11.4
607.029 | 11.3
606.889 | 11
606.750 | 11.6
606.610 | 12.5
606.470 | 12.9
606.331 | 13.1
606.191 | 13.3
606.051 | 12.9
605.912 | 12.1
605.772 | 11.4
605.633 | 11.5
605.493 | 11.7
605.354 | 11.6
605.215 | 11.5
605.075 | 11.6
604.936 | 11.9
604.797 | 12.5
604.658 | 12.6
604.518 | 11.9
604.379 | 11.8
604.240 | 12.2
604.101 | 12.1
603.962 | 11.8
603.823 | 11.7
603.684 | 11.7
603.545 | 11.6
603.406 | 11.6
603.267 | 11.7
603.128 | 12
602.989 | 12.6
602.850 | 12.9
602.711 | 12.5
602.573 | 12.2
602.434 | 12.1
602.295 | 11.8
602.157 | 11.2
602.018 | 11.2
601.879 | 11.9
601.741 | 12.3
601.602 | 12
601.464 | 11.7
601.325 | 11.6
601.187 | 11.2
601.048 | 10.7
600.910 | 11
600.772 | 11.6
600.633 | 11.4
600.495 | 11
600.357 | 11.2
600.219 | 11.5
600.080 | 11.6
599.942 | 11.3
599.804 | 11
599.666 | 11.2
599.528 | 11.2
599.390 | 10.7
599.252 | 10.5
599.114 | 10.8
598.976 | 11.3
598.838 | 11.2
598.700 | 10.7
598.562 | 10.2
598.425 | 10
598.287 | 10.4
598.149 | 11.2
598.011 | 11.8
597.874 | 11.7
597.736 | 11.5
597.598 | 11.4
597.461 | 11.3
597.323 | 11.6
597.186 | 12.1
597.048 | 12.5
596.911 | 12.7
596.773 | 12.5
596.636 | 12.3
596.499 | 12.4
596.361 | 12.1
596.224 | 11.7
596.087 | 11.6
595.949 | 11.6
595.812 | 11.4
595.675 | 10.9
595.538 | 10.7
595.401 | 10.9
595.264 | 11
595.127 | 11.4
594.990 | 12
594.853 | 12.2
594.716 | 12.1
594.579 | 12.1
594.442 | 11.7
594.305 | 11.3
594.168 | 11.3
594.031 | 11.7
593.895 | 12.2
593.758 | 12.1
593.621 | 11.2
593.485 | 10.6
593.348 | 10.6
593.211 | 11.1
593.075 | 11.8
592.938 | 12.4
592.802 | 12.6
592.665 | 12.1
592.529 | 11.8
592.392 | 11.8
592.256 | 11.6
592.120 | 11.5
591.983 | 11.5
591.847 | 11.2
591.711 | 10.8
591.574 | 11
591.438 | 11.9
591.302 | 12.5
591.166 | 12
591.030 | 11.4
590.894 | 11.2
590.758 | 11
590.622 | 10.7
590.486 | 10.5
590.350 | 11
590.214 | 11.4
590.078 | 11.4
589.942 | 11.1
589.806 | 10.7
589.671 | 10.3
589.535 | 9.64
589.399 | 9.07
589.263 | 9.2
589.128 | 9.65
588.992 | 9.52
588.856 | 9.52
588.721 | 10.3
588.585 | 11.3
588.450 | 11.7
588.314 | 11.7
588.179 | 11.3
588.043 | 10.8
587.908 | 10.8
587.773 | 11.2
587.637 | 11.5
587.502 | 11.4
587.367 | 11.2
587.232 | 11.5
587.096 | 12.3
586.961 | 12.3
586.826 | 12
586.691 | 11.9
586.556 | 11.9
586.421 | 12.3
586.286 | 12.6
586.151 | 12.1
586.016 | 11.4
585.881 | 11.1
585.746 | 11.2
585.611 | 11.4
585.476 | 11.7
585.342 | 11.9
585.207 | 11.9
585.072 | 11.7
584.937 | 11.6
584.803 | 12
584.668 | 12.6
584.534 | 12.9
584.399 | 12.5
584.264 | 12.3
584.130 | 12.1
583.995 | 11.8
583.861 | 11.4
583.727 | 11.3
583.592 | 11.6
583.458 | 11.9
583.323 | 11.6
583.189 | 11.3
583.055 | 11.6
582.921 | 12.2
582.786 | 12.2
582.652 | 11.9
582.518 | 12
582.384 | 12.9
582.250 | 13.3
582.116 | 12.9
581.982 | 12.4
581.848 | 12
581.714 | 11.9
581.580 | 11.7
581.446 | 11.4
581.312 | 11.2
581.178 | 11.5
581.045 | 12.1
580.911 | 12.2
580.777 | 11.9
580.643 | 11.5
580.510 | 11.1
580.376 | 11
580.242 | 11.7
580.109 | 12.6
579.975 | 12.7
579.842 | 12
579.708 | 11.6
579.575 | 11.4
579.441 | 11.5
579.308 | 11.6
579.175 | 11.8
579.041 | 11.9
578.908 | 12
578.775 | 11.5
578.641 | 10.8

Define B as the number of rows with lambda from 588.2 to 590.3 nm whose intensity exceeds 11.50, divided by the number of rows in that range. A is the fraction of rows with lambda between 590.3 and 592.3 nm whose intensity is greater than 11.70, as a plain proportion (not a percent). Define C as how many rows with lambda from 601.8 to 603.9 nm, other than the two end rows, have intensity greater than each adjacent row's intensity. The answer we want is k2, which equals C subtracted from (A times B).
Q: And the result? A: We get -0.97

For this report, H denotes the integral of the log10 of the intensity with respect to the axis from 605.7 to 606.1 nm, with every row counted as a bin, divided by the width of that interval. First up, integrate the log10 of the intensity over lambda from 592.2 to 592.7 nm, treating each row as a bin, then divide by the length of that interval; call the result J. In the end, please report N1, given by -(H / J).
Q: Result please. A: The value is -1.01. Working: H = 1.08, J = 1.07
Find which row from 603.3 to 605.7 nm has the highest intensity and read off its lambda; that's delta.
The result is 604.658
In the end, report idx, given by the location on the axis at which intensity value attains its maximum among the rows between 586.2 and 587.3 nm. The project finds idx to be 586.286 nm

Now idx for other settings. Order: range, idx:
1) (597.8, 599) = 598.011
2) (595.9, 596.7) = 596.499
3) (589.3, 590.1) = 590.078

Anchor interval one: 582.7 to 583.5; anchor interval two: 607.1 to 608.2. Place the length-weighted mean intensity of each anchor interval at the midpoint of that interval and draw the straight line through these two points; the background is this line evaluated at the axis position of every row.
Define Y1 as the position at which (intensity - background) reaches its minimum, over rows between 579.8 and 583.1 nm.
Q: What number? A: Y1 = 580.376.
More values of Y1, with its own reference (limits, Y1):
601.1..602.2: 601.187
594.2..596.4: 595.538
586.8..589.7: 589.399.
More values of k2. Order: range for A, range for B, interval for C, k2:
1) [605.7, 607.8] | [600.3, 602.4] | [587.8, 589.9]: -0.78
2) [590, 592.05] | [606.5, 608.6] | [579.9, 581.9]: -0.88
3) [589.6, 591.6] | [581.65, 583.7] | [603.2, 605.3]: -1.81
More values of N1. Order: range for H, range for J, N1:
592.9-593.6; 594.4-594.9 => -0.97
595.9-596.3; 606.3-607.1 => -0.99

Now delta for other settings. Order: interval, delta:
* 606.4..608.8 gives 606.470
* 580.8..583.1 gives 582.250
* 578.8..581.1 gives 579.975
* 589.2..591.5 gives 591.302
